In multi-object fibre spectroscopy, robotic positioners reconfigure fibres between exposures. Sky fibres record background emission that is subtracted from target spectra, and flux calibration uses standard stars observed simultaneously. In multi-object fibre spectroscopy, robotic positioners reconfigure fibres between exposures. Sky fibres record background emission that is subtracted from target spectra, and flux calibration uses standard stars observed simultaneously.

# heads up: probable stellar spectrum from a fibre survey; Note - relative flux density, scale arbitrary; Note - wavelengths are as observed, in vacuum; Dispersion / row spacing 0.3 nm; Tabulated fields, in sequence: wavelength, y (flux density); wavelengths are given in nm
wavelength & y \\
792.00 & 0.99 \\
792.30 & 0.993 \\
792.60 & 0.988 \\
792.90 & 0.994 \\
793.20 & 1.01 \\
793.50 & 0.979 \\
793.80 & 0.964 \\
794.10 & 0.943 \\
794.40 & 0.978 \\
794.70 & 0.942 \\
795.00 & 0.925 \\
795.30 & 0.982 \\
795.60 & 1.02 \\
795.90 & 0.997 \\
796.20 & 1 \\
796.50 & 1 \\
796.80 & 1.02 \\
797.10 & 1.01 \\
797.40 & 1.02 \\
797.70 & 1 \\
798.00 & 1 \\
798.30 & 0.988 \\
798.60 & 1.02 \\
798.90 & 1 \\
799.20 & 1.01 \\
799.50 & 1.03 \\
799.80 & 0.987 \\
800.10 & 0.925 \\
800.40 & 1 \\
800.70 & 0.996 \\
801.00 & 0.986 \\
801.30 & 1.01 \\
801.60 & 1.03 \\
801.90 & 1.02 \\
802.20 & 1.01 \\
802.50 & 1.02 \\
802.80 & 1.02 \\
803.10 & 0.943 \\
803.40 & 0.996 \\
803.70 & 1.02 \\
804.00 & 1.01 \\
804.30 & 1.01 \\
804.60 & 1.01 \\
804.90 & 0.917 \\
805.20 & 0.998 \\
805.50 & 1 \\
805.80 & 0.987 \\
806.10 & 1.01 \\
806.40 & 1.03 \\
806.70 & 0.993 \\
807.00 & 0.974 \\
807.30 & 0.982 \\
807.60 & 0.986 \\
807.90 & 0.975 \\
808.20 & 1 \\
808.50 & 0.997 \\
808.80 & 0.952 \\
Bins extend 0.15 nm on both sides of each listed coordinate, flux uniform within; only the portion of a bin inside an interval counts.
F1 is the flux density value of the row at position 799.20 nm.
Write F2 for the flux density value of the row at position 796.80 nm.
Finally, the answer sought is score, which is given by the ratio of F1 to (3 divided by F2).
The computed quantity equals 0.343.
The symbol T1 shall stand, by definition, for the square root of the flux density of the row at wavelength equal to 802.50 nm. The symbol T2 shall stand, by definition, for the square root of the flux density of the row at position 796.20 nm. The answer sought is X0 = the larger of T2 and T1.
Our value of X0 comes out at 1.01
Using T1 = 1.010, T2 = 1.00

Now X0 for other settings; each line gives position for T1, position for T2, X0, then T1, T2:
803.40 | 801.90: 1.01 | 0.998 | 1.01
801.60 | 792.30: 1.01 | 1.015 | 1.00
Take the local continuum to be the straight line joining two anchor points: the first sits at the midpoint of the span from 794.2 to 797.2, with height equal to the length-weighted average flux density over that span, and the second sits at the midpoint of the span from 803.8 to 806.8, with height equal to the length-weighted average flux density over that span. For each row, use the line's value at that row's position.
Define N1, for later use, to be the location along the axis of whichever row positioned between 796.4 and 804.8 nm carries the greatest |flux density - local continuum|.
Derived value 800.10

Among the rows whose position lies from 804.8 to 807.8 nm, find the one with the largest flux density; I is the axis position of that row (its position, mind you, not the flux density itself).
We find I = 806.40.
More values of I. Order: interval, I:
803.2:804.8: 803.70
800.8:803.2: 801.60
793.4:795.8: 795.60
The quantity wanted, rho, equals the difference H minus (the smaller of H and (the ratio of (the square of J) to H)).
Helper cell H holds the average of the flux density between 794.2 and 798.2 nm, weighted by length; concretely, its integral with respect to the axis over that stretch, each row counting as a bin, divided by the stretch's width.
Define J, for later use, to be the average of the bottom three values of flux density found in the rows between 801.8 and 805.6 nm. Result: 0.08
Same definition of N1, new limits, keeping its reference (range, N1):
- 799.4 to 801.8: 800.10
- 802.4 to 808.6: 804.90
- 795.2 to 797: 795.60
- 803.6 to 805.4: 804.90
